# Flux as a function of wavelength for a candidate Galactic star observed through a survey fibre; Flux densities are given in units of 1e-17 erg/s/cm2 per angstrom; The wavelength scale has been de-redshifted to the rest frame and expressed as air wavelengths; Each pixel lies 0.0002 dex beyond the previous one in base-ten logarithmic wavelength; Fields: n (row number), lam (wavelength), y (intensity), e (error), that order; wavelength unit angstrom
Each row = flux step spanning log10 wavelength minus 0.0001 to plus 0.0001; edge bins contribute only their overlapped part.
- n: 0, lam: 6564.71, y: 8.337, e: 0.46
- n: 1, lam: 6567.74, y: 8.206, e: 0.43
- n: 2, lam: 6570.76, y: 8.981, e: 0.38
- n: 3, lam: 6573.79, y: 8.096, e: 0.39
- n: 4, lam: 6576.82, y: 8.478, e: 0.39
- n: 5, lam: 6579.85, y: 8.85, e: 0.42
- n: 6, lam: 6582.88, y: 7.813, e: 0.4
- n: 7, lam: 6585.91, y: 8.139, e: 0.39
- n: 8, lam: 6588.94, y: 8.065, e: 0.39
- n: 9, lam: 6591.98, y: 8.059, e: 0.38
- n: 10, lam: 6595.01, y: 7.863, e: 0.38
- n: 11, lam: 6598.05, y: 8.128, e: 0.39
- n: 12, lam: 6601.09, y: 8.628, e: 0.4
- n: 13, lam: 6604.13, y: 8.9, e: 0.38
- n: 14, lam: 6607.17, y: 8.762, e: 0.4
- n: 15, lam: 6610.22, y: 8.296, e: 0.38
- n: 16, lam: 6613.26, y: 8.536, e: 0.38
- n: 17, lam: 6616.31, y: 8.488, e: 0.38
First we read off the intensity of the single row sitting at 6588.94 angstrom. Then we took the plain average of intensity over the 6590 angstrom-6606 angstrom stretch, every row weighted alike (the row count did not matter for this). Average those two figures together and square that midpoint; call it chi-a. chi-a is 67.1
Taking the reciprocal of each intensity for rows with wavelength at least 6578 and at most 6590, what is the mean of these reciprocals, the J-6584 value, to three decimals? 0.122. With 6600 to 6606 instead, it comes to 0.114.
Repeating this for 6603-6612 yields 0.116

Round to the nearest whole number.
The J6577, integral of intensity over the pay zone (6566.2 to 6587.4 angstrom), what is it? 177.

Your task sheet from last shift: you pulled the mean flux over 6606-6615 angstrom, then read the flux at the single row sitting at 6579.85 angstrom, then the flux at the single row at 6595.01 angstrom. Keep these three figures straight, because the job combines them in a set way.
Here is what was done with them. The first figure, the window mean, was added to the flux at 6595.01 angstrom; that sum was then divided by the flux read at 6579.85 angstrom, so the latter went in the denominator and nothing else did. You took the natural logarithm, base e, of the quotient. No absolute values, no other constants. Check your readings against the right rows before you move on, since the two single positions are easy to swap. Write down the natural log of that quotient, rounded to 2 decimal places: 0.62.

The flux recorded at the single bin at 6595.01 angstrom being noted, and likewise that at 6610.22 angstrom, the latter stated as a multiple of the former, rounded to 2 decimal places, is 1.06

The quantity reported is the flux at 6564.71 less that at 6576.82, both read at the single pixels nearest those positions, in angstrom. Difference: -0.14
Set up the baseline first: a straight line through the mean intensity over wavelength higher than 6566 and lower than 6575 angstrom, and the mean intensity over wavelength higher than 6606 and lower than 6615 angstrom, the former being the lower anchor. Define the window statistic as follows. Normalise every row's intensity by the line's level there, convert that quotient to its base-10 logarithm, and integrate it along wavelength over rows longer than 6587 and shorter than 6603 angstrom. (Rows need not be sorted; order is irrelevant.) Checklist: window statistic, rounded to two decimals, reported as -0.27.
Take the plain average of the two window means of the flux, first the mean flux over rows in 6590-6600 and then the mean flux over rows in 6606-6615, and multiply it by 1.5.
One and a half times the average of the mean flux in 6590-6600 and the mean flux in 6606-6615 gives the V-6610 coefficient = 12.4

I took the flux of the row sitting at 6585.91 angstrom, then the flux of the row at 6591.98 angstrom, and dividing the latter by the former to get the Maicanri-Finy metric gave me 0.99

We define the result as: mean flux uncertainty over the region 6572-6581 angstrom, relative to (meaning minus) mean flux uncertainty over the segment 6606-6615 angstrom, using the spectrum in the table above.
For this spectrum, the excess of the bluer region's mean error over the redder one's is 0.013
